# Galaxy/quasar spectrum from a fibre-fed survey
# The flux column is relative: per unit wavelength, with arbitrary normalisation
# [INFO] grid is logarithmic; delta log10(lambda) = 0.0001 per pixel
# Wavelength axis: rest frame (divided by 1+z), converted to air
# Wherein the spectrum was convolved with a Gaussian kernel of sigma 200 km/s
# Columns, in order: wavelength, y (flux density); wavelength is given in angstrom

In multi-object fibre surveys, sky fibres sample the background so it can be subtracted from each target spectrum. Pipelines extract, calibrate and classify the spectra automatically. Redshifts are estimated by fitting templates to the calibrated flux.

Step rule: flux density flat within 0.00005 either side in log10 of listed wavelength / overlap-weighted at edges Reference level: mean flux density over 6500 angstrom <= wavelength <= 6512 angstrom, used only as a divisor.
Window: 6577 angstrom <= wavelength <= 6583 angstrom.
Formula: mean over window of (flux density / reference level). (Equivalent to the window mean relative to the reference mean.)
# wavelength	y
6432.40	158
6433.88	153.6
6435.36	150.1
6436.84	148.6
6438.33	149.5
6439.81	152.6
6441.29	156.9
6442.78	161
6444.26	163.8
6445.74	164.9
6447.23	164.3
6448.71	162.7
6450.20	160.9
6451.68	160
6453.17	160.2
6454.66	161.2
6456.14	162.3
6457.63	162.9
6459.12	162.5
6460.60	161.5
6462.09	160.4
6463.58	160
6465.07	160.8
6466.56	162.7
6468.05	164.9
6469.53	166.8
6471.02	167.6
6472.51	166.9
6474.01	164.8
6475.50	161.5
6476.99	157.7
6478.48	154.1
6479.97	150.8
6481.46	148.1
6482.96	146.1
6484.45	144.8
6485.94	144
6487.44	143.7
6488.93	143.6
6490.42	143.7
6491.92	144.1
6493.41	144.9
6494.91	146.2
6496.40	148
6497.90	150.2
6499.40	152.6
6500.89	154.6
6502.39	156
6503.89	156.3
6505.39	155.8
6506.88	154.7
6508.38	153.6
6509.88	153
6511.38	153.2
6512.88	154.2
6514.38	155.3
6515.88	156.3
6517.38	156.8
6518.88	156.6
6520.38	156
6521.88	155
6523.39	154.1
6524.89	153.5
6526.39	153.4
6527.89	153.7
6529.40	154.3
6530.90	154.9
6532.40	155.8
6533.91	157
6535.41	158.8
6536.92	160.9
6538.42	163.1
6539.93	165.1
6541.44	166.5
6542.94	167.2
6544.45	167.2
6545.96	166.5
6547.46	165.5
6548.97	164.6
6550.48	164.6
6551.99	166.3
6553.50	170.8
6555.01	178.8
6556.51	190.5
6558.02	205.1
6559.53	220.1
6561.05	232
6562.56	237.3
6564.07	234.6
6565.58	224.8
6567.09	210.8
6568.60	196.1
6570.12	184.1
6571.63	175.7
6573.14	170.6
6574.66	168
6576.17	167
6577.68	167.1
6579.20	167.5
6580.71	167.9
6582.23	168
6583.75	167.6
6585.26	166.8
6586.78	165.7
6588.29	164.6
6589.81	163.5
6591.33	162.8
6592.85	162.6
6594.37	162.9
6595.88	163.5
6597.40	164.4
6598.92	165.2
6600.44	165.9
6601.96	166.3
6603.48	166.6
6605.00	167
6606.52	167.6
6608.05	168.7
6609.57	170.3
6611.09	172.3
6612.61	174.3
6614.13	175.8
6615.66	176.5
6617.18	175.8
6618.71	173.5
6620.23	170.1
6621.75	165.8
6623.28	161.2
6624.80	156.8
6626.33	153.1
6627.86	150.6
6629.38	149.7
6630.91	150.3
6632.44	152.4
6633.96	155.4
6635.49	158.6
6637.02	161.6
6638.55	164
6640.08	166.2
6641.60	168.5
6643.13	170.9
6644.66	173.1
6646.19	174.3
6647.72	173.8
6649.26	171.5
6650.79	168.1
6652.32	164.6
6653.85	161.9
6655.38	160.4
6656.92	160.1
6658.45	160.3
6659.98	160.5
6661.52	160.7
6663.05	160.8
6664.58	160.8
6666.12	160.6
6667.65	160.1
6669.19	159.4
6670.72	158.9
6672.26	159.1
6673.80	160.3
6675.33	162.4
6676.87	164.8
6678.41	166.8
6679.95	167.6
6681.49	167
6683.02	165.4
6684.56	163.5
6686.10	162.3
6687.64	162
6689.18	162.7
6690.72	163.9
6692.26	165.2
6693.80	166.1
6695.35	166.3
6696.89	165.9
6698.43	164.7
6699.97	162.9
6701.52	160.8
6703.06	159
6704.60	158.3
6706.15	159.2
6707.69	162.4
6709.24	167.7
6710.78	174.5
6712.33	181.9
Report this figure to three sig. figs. 1.08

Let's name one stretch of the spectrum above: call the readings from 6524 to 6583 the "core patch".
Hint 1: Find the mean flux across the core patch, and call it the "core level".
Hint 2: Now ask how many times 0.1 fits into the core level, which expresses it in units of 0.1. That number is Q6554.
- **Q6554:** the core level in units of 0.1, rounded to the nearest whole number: 1768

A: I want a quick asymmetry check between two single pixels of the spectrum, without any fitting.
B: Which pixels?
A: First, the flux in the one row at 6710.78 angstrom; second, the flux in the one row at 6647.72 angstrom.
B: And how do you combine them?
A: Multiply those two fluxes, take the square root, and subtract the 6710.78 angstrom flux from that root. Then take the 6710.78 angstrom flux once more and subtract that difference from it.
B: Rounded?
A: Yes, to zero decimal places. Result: 175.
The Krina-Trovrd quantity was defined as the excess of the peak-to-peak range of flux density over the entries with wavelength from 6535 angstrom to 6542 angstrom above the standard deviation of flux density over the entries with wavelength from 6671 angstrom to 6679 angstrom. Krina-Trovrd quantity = 5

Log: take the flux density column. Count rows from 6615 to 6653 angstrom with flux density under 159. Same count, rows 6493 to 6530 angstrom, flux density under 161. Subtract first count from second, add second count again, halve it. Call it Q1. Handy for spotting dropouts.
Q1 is 21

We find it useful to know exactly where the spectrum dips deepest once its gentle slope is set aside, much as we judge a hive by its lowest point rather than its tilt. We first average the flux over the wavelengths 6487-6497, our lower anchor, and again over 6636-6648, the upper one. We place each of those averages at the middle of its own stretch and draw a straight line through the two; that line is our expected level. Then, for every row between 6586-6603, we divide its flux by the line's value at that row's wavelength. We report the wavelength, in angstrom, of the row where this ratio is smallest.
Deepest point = 6592.85 angstrom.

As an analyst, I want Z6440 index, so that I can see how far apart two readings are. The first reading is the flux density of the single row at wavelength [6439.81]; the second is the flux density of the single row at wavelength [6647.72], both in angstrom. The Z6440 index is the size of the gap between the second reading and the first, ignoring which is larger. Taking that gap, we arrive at 21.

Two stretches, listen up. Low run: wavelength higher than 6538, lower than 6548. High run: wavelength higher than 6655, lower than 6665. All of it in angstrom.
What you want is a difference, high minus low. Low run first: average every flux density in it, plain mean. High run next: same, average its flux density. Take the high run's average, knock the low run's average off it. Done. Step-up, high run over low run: -5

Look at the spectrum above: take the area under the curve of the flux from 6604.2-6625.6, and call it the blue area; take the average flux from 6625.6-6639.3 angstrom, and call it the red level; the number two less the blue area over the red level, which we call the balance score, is -21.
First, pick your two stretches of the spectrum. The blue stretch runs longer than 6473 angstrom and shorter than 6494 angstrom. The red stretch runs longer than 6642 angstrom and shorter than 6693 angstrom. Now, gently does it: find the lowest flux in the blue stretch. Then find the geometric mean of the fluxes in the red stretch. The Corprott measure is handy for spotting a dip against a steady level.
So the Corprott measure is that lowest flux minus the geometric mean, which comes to -20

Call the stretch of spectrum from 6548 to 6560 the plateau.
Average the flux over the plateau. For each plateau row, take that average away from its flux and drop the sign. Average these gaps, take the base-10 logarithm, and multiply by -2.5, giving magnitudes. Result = -3.07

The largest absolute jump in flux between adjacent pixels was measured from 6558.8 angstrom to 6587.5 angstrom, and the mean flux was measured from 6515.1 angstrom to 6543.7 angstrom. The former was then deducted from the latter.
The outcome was 143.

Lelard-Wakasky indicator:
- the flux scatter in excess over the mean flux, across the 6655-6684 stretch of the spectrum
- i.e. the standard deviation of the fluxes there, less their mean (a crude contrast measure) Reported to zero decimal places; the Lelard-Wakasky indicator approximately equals -159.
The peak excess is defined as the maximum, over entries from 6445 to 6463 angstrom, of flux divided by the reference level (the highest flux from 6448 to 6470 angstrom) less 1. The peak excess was -0.01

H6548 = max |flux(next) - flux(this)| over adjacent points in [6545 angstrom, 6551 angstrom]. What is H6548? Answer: 1.0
